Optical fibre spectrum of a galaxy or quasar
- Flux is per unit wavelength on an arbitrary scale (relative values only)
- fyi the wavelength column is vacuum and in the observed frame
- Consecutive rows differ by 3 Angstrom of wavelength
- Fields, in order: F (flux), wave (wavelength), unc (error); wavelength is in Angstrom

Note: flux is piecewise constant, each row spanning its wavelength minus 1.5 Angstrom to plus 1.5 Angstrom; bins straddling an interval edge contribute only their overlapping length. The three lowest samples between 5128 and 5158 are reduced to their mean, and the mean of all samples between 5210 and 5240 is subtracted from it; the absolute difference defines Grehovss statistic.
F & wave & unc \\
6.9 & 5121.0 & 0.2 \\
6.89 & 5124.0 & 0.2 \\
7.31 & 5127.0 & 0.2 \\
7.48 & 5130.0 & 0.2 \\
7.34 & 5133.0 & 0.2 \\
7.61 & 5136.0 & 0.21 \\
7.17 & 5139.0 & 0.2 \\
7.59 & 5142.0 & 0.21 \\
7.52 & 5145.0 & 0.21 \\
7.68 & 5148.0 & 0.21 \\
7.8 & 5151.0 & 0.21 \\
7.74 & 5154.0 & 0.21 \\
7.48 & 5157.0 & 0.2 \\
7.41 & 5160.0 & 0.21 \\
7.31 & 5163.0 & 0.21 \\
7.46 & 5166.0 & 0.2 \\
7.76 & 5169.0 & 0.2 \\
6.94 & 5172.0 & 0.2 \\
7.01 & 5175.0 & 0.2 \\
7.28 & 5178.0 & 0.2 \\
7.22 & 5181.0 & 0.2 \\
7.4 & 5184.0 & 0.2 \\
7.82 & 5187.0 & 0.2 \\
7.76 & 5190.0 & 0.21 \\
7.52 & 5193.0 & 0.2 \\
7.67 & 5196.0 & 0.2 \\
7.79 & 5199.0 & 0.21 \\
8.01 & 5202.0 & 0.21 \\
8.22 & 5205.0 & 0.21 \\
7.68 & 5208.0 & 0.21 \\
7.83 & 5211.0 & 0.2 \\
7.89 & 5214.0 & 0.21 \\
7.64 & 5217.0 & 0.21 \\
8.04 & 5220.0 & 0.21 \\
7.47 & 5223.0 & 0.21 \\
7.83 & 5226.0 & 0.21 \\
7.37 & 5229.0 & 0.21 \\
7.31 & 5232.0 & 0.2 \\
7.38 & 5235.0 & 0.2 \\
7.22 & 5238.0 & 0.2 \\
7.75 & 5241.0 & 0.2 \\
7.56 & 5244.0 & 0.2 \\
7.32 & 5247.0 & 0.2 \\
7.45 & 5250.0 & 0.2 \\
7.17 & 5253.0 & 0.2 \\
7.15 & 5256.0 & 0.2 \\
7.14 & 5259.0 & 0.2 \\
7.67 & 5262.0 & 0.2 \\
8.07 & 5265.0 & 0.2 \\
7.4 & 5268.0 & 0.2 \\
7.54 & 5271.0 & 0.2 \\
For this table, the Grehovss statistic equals 0.27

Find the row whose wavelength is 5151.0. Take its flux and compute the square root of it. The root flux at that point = 2.79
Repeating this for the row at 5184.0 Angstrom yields 2.72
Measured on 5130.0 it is 2.73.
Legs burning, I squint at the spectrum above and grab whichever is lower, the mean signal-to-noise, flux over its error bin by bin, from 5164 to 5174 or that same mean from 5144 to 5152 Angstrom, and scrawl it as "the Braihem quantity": 36.5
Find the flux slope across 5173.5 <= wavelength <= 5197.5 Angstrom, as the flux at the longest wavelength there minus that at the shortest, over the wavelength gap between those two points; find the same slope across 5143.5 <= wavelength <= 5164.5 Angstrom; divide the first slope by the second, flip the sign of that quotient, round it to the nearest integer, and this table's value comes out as 3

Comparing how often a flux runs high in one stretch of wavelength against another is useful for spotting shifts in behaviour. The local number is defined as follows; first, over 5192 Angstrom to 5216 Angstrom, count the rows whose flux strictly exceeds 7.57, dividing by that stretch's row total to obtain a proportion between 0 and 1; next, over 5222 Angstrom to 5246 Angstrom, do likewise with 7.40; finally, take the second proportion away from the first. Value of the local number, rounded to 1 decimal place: 0.4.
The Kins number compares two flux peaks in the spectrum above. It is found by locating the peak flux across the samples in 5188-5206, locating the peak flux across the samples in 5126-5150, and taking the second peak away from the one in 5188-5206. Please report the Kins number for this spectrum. 0.5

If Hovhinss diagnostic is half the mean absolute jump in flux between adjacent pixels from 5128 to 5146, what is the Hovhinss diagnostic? 0.134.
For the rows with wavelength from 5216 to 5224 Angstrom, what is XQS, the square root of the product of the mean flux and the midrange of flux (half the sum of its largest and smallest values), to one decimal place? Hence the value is 7.7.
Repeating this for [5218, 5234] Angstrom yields 7.6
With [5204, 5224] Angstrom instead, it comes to 7.8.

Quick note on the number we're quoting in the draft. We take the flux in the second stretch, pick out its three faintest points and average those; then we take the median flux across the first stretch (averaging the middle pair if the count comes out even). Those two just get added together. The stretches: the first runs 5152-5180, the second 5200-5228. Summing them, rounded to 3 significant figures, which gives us 15.0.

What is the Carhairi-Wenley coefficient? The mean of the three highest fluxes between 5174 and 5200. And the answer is 7.79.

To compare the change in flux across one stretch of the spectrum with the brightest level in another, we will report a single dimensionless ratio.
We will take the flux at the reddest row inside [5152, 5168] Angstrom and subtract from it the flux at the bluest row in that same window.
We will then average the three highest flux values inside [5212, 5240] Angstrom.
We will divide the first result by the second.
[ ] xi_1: -0.04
